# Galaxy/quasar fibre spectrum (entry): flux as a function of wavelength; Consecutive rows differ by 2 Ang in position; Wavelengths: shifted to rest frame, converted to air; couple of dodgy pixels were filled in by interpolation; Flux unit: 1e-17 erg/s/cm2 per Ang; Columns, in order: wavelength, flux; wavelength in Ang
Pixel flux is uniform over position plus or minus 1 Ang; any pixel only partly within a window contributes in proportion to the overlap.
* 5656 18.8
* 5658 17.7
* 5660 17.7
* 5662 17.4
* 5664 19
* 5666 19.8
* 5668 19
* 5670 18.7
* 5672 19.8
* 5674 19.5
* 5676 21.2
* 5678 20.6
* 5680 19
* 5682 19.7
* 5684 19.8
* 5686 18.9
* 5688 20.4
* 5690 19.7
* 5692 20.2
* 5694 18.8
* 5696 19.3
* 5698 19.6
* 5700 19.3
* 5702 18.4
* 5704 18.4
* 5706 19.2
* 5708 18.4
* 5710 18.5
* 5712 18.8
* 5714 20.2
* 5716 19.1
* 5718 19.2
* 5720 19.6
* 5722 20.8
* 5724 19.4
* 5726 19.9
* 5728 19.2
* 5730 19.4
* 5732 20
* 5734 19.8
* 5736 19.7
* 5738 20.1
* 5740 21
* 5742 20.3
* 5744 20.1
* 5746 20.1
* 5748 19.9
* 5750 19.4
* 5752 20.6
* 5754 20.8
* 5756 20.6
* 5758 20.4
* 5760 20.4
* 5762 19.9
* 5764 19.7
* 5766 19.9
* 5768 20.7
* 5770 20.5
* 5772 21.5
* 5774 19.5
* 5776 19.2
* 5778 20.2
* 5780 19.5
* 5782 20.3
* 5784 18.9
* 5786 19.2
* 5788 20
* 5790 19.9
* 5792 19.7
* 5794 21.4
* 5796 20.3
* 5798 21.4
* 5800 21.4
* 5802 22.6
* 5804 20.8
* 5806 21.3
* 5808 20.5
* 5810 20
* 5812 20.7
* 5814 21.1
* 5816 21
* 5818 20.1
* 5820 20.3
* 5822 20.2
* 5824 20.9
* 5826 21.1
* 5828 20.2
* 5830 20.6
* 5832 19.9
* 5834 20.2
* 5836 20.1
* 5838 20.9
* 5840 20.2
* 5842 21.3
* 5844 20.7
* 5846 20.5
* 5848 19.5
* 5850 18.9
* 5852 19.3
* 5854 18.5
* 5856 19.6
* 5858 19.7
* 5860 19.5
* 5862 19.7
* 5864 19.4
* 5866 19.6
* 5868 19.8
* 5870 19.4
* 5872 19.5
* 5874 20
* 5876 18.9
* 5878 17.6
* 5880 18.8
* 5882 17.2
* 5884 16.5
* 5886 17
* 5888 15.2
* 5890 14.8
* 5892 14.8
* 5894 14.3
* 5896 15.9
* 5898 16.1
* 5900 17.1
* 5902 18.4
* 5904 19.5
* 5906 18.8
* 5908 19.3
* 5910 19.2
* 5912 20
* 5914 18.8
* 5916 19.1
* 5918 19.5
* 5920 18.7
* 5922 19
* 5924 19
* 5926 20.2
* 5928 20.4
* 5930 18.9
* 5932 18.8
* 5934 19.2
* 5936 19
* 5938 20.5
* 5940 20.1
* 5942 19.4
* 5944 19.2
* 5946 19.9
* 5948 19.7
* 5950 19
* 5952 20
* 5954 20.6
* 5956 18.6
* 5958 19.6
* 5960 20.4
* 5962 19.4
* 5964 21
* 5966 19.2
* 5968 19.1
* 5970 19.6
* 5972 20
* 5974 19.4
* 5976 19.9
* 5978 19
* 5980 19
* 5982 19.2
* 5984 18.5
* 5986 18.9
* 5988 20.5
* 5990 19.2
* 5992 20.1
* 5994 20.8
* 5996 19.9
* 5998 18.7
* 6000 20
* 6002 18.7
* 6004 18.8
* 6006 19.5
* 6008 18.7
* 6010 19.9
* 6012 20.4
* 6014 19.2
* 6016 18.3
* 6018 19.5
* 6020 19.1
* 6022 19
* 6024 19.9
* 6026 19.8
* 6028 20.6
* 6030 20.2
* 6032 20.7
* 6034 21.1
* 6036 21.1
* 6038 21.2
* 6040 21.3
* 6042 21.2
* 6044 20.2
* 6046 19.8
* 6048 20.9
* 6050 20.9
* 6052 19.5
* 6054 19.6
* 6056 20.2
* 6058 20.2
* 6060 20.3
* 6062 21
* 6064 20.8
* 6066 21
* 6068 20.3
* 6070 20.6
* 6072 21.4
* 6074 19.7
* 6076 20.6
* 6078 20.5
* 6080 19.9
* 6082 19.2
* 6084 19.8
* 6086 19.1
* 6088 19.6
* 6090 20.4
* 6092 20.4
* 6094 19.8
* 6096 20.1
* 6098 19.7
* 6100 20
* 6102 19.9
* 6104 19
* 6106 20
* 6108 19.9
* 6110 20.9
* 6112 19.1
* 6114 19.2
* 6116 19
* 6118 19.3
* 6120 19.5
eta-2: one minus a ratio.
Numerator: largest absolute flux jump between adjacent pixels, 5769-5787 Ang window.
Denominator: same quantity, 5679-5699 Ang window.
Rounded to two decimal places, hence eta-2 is -0.33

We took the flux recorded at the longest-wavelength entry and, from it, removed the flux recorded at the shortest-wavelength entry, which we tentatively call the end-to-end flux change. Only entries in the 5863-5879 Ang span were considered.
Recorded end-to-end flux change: -1.8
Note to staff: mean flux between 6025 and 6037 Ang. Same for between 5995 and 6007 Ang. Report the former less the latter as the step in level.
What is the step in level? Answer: 1.3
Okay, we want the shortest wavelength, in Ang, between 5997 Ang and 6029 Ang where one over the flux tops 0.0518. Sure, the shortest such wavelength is 5998 Ang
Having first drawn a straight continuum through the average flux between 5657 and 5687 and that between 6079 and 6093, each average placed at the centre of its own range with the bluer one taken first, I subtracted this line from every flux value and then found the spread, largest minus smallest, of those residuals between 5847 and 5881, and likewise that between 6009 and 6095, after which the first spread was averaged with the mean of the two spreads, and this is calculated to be 2.6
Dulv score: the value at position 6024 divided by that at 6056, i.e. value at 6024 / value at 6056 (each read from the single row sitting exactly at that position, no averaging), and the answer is 0.99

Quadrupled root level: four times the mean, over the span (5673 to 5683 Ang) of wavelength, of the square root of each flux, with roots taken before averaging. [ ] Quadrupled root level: 17.89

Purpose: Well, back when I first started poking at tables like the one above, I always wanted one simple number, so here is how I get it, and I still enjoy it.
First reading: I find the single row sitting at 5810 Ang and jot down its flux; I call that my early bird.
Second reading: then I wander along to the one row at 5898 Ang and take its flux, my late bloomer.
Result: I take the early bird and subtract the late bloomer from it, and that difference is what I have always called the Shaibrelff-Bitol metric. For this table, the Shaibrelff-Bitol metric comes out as 3.9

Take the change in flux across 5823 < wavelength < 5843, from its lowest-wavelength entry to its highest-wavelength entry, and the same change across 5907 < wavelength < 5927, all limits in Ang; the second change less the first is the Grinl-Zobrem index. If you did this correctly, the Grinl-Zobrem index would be 0.5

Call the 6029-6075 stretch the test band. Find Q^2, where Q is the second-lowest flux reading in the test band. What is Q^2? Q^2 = 384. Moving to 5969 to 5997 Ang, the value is 357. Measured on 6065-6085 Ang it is 388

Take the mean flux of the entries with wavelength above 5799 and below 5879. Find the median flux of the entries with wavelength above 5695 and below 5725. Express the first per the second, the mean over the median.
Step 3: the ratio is 1.05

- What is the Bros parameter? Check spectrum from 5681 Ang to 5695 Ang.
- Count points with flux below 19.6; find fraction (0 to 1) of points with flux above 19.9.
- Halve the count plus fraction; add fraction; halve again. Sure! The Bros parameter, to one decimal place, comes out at 0.7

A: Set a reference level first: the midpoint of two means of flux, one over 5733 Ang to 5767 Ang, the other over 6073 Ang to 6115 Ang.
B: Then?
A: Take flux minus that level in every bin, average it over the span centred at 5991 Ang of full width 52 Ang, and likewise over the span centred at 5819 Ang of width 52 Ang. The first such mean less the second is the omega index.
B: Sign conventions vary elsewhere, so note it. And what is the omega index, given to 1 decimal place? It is -1.3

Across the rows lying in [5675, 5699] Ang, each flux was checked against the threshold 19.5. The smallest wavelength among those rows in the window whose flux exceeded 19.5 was 5676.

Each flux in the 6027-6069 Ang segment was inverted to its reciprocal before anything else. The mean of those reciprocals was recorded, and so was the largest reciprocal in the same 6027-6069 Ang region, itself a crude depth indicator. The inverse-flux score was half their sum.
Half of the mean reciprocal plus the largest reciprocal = 0.0500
